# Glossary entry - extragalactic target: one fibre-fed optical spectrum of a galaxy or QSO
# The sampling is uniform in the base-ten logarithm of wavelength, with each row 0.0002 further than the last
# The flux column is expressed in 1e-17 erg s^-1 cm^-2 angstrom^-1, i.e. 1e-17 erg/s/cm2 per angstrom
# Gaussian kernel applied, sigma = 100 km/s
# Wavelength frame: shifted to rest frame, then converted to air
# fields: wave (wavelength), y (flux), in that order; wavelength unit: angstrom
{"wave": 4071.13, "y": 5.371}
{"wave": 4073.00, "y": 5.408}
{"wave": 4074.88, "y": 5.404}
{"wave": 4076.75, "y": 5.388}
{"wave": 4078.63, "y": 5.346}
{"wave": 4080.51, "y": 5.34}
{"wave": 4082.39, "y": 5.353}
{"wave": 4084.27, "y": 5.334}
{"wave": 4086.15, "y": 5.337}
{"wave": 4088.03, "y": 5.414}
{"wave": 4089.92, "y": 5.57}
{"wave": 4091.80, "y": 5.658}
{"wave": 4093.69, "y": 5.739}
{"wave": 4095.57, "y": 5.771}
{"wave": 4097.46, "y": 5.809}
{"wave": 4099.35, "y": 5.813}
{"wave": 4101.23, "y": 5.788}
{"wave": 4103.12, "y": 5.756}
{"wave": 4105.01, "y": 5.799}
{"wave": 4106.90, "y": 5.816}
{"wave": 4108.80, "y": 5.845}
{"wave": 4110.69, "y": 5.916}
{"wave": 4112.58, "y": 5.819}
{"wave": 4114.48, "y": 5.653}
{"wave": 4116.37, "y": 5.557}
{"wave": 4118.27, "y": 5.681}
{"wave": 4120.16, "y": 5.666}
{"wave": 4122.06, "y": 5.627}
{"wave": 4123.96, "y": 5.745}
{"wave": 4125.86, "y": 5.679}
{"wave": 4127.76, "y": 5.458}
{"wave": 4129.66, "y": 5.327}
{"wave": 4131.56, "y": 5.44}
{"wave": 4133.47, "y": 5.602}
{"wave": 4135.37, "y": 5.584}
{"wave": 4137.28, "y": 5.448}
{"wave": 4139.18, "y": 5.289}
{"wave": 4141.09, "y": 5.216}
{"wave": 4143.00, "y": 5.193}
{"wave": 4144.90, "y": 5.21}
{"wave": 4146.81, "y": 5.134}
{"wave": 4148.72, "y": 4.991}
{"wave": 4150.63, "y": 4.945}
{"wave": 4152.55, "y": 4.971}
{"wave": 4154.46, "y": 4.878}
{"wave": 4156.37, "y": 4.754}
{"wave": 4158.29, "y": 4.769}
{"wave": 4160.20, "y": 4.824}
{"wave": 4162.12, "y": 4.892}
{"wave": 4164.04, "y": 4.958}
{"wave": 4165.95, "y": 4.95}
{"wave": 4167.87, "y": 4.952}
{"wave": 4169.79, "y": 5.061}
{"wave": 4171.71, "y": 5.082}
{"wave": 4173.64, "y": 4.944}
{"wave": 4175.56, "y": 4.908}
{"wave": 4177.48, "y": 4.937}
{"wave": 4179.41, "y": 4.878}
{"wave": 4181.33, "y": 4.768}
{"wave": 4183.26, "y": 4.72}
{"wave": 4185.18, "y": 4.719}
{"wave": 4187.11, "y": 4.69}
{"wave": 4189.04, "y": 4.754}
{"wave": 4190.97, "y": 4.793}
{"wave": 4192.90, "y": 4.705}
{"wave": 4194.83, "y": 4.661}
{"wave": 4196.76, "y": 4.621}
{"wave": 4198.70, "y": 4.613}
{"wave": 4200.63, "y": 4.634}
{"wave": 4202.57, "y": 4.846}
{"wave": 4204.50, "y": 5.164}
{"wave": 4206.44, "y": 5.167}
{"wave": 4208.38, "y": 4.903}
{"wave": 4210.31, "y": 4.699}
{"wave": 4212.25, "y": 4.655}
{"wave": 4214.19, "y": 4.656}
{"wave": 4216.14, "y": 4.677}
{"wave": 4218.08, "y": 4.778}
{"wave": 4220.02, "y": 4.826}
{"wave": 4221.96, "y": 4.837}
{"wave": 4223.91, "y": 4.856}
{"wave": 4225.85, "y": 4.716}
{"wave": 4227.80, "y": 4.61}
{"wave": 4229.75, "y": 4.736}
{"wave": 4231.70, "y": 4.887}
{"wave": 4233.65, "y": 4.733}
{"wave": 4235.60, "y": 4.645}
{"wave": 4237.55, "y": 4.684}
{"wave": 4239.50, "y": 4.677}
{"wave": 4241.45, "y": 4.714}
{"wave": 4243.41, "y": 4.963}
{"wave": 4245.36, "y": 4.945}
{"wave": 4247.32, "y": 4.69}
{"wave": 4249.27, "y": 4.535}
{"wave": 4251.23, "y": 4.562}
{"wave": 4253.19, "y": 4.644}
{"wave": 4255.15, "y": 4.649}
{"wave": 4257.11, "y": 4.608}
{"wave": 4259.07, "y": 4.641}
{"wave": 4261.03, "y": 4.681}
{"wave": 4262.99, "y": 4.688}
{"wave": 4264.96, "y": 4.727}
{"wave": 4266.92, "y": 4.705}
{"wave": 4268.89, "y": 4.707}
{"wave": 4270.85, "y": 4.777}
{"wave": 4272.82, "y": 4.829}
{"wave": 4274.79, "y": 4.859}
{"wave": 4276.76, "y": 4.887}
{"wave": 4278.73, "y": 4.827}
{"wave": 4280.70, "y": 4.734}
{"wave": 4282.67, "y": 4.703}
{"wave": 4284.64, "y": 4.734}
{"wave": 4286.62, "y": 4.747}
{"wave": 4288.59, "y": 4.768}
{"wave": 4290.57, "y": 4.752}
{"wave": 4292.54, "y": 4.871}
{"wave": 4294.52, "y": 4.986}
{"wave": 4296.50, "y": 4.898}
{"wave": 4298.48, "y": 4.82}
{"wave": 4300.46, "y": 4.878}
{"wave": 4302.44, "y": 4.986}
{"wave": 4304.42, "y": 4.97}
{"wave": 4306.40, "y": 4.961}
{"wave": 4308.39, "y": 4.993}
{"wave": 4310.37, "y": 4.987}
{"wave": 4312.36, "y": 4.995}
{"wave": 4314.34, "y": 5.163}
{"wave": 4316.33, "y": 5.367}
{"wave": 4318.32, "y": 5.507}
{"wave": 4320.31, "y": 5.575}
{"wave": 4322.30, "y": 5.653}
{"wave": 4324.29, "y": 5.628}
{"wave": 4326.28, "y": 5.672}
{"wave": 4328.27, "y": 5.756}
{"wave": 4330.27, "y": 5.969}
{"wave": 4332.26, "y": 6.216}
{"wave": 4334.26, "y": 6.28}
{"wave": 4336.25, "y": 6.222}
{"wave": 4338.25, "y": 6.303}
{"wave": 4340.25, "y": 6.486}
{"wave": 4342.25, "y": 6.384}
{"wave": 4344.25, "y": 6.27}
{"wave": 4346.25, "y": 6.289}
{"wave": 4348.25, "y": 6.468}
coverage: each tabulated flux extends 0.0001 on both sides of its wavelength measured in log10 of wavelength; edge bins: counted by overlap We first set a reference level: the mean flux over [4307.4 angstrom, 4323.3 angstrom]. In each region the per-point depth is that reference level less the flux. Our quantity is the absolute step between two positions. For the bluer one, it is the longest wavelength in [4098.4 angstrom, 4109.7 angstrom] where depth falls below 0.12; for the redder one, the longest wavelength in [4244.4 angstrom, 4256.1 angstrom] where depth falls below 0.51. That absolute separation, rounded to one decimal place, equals 136.6 angstrom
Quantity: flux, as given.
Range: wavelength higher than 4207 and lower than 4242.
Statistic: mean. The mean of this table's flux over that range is 4.74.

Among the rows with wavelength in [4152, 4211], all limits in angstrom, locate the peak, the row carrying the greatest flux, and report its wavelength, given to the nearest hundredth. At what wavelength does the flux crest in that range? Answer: 4206.44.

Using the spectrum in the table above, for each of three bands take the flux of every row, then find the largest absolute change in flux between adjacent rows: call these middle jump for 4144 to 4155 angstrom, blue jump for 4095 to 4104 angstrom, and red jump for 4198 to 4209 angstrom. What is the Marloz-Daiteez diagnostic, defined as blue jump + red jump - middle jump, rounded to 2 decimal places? 0.21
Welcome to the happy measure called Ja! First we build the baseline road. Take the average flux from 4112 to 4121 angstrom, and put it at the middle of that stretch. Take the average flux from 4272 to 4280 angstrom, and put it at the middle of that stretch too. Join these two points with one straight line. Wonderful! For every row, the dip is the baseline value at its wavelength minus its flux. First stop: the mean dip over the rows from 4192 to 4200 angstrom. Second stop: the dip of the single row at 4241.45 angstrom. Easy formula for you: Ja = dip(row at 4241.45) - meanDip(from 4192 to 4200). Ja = -0.30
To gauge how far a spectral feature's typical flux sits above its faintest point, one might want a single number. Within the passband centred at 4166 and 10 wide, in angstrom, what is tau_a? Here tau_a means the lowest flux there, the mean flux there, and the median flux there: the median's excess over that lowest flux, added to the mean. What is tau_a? 5.02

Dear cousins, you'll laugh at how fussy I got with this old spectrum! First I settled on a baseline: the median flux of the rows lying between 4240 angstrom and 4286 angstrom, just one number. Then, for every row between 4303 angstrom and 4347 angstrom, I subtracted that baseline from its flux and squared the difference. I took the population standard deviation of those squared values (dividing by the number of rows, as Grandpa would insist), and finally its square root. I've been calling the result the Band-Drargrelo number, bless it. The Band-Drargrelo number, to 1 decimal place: 1.0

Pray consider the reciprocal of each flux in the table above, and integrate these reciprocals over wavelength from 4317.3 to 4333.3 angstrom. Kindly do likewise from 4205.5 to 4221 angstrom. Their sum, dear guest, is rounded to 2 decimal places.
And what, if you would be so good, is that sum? 6.02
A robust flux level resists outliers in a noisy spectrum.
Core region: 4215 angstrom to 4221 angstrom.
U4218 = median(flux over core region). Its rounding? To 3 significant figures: 4.78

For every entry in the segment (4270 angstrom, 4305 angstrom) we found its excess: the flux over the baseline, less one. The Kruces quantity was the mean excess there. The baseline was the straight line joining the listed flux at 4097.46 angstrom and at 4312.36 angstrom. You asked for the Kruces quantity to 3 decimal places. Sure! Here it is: -0.050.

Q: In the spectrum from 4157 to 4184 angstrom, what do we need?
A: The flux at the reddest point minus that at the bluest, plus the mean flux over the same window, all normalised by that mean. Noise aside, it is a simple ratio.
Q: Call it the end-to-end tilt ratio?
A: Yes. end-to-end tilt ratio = 0.99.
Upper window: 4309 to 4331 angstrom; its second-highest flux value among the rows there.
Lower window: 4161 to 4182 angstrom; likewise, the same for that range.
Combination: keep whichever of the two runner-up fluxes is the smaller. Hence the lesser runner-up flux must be 5.06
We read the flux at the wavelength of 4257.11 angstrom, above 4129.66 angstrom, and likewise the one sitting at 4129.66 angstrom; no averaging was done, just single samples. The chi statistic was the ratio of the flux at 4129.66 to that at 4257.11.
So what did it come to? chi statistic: 1.16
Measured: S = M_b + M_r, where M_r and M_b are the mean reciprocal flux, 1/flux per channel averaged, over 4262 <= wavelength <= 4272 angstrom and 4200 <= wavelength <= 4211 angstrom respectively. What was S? 0.416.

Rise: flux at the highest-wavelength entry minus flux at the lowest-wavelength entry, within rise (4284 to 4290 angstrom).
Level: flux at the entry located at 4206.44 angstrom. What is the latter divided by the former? 152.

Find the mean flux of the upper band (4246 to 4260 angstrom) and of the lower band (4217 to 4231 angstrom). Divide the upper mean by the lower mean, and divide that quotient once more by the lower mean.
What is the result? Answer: 0.20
